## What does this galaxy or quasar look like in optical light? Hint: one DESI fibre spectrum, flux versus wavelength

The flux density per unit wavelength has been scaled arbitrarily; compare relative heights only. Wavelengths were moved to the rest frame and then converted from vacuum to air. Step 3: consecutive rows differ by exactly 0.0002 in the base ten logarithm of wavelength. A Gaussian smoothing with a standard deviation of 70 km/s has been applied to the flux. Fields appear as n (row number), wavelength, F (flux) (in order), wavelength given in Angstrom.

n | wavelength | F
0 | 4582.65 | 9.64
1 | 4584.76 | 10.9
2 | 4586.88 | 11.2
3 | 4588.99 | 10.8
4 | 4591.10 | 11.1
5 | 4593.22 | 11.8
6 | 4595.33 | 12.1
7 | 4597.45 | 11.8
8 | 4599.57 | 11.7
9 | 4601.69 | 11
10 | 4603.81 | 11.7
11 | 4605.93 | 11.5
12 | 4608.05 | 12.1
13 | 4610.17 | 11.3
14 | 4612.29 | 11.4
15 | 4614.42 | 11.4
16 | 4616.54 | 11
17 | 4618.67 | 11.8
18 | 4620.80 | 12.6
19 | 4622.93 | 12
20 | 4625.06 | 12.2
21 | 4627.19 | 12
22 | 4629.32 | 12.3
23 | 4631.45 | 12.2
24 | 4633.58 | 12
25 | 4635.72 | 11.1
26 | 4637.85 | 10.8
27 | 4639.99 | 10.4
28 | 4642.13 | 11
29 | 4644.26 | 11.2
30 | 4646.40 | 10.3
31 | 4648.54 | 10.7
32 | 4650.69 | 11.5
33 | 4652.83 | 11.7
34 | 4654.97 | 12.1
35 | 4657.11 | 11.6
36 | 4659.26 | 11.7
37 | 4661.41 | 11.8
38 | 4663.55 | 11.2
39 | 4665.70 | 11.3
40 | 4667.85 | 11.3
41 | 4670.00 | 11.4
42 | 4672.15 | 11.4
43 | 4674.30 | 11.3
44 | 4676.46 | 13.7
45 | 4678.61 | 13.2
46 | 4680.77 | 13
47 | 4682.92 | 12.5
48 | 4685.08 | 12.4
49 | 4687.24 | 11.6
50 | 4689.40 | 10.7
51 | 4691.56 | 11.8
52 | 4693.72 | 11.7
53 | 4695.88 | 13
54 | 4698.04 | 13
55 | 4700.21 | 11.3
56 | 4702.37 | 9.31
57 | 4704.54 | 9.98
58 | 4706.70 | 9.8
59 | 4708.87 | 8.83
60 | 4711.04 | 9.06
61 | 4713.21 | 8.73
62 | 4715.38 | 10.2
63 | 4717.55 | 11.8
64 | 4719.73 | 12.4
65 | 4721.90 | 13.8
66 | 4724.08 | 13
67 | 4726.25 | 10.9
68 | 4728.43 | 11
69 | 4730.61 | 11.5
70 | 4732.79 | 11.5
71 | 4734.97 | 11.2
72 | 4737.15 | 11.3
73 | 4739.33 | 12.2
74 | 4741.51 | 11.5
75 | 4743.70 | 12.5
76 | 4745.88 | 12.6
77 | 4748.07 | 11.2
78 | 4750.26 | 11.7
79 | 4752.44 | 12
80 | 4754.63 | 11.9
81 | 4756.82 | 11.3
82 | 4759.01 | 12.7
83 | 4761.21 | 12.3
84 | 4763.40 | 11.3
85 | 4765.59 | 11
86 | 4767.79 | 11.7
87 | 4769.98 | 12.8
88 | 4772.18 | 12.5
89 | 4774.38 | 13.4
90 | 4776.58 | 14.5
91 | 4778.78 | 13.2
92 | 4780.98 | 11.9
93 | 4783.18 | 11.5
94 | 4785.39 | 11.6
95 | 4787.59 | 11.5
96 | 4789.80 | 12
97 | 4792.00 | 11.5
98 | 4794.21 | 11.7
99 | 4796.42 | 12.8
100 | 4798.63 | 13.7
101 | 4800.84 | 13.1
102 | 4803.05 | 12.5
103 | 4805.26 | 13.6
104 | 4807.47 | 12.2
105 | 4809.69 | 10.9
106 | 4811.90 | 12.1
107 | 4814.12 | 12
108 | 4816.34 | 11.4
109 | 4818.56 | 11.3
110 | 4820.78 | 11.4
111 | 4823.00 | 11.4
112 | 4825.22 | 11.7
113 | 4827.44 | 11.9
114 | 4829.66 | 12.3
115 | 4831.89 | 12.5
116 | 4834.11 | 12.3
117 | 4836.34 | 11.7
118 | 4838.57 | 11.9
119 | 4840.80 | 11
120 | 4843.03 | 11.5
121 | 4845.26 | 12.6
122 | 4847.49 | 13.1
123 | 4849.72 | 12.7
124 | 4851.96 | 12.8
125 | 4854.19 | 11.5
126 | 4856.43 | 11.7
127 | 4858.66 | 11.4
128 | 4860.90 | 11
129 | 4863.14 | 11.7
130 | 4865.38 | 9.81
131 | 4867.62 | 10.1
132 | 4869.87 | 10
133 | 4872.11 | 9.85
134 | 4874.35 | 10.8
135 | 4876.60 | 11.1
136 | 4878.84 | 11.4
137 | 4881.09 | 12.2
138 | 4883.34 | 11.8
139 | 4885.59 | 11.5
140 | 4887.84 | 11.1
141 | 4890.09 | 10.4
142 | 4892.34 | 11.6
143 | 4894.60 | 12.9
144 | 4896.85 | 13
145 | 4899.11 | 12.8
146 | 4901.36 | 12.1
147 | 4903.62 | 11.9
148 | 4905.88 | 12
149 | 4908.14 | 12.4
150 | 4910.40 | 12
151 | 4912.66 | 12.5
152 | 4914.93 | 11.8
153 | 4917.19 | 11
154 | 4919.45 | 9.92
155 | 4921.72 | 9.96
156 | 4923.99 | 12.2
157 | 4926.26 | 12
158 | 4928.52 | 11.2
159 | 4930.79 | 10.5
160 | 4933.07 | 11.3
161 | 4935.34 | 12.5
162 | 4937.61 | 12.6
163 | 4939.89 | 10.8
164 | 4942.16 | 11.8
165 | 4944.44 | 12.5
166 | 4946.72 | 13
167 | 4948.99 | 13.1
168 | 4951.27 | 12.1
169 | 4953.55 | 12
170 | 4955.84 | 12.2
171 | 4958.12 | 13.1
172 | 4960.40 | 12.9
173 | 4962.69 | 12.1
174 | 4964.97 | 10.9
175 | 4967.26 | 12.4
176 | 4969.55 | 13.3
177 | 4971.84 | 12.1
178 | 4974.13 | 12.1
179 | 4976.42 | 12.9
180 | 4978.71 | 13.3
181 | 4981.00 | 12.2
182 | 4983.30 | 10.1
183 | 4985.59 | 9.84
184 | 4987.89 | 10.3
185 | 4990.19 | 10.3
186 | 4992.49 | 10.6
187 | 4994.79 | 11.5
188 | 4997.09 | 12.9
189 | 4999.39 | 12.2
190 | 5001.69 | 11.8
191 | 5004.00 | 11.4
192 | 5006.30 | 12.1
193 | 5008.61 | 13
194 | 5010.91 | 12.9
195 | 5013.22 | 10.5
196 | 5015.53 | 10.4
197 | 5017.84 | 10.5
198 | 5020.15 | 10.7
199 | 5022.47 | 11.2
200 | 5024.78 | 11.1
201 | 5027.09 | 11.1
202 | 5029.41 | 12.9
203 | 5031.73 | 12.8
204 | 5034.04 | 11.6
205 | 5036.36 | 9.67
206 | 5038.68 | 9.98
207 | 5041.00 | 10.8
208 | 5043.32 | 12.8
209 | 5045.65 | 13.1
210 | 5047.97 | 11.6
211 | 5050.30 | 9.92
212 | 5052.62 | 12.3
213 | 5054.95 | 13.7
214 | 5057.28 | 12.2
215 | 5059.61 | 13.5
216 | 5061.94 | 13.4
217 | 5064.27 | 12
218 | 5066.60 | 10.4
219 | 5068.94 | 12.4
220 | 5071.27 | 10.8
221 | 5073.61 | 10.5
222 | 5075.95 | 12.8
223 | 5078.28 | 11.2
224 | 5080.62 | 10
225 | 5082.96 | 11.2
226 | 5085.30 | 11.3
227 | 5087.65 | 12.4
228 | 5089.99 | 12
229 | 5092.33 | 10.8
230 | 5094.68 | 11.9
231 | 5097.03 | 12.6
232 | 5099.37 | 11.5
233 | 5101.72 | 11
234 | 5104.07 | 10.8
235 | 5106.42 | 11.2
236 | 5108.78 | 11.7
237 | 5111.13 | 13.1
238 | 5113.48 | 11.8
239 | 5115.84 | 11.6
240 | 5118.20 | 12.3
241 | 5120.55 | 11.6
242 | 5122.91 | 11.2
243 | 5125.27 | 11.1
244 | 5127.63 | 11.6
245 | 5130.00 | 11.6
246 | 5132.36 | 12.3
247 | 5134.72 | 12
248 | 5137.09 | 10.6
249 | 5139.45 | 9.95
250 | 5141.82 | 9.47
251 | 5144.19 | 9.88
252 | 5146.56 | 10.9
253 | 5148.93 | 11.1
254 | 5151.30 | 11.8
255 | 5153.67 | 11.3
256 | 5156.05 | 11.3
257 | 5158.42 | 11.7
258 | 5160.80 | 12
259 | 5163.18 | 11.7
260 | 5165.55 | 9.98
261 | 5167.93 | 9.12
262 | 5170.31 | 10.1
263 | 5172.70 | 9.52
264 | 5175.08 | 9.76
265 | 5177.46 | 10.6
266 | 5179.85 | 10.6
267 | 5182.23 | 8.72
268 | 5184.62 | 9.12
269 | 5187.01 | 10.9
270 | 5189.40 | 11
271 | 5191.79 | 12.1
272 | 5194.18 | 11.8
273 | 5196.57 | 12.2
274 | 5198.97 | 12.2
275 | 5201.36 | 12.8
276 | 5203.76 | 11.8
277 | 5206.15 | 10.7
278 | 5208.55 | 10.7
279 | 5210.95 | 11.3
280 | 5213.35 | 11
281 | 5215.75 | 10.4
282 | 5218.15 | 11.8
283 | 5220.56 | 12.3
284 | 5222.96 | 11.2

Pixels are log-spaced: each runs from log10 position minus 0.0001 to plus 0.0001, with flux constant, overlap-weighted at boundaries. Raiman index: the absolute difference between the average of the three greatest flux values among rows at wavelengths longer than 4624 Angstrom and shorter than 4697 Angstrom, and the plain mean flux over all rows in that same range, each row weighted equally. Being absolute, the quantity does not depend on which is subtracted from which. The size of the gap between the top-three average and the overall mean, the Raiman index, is 1.59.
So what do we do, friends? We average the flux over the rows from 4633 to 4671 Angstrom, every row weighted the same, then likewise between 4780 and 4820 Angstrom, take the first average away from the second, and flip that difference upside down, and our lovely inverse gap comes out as 1.3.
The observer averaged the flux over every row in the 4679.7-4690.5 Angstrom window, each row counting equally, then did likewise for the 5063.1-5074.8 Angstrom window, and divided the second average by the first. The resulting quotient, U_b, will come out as 0.932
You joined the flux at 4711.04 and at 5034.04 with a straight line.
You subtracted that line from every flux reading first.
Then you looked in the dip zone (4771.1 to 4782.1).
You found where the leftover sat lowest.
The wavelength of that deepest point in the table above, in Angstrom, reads 4780.98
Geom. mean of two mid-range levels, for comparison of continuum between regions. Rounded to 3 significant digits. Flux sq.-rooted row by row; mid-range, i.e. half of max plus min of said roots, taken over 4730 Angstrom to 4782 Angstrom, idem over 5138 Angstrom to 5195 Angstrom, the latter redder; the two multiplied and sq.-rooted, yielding 3.38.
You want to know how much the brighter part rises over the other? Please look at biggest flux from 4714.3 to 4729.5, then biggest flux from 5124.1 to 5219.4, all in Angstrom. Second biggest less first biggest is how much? -1.0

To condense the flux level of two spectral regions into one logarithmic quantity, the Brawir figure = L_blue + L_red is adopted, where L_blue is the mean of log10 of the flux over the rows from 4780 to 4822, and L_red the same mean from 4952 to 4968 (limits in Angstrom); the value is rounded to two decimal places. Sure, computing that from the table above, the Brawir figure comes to 2.17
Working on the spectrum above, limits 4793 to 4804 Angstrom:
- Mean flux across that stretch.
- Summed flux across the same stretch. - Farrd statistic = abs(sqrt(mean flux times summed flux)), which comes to 28.5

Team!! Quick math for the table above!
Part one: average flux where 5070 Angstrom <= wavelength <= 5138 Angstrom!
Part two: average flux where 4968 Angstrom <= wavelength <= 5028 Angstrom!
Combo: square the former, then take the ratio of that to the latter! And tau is 11.52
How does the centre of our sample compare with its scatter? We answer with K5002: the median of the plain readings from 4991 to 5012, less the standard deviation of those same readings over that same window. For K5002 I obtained 11.3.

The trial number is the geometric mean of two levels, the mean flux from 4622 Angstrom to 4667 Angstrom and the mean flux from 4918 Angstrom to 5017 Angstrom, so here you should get 11.63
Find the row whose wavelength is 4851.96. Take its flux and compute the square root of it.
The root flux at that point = 3.58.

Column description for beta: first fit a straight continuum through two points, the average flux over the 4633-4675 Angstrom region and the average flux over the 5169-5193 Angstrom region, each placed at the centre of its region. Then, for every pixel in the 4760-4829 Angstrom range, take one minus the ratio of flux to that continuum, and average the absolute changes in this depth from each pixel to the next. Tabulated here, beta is 0.059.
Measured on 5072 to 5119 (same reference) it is 0.087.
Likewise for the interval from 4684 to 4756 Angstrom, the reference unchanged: 0.068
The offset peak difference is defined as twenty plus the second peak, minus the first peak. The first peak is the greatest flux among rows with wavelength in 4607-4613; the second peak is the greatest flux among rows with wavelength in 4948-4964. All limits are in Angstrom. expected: 21.0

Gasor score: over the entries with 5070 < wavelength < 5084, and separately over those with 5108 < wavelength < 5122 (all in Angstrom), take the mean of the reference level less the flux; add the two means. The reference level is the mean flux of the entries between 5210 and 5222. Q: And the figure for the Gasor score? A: -0.38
